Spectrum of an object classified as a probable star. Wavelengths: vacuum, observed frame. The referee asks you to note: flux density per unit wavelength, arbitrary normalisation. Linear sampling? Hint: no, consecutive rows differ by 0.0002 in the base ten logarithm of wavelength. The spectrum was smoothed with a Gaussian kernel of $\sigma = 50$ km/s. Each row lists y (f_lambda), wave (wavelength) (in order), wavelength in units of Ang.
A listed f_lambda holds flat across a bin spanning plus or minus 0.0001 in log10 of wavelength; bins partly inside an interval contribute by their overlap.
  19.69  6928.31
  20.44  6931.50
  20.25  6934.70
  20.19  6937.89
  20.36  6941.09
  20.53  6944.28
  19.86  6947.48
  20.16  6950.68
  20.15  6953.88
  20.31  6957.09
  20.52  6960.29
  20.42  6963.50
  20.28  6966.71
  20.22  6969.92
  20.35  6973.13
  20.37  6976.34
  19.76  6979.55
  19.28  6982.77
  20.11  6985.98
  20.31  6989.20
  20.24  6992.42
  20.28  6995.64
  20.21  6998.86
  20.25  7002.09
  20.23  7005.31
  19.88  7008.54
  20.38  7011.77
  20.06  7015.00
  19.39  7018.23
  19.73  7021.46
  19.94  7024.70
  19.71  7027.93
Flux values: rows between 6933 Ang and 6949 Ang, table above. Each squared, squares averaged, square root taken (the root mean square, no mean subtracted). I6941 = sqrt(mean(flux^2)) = 20.2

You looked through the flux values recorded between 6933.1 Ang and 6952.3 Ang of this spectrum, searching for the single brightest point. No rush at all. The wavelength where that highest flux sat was 6944.28 Ang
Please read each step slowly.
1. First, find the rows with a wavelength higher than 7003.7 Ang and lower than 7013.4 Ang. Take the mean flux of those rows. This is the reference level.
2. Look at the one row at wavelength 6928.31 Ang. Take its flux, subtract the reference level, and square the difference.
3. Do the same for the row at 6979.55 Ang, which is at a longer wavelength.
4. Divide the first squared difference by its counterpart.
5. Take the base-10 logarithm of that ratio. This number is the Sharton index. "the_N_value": 0.1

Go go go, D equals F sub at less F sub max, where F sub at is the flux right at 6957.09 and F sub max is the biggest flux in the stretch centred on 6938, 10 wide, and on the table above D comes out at -0.05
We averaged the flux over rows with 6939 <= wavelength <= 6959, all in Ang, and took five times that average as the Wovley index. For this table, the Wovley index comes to 101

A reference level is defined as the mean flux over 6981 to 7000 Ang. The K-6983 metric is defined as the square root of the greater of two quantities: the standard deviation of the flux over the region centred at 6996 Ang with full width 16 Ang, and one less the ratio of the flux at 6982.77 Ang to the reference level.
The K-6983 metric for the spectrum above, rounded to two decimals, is 0.20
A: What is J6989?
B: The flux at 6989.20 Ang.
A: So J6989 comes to 20.31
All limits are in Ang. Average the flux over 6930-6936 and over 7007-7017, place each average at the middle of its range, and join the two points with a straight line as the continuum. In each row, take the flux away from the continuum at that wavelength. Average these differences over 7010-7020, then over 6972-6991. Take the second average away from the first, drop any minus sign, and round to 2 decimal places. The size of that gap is 0.02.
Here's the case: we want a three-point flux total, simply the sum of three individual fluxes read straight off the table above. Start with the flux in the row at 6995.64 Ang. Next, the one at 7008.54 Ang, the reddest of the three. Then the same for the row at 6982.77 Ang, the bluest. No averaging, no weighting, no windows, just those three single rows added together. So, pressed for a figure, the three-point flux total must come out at 59.4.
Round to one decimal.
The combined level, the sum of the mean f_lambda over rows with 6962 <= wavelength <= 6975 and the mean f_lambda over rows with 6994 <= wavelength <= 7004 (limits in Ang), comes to 40.6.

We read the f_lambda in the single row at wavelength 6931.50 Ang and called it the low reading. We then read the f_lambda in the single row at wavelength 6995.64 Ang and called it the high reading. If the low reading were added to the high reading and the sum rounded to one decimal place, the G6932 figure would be 40.7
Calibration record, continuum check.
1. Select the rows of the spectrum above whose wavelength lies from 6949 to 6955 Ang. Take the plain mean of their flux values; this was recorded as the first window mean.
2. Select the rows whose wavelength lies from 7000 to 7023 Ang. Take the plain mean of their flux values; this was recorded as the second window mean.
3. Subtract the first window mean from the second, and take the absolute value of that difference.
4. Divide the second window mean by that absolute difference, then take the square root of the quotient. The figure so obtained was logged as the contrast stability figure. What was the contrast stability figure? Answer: 11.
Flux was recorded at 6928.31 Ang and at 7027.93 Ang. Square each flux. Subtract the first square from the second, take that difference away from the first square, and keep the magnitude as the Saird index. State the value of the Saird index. 387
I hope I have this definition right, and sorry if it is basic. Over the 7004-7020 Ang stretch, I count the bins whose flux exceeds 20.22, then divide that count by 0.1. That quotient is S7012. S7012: 20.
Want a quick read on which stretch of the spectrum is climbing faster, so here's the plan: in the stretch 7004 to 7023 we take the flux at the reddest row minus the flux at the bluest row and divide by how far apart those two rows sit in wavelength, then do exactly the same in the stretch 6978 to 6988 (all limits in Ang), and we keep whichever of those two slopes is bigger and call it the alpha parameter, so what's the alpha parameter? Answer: 0.054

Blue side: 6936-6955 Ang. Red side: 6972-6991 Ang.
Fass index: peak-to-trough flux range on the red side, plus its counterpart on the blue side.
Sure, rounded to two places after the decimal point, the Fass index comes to 1.76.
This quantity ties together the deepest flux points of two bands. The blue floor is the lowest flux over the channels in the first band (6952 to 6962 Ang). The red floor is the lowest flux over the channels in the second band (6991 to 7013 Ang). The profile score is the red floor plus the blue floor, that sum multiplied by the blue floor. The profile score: 807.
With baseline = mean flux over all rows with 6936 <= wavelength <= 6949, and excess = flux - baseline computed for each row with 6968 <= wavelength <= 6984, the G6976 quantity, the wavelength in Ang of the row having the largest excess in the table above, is 6976.34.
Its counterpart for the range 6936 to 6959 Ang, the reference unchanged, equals 6944.28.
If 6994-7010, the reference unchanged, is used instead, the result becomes 6995.64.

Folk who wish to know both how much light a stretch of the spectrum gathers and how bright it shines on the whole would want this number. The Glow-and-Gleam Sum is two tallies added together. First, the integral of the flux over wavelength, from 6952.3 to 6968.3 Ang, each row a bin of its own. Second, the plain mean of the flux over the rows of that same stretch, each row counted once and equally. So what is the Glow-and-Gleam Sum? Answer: 346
